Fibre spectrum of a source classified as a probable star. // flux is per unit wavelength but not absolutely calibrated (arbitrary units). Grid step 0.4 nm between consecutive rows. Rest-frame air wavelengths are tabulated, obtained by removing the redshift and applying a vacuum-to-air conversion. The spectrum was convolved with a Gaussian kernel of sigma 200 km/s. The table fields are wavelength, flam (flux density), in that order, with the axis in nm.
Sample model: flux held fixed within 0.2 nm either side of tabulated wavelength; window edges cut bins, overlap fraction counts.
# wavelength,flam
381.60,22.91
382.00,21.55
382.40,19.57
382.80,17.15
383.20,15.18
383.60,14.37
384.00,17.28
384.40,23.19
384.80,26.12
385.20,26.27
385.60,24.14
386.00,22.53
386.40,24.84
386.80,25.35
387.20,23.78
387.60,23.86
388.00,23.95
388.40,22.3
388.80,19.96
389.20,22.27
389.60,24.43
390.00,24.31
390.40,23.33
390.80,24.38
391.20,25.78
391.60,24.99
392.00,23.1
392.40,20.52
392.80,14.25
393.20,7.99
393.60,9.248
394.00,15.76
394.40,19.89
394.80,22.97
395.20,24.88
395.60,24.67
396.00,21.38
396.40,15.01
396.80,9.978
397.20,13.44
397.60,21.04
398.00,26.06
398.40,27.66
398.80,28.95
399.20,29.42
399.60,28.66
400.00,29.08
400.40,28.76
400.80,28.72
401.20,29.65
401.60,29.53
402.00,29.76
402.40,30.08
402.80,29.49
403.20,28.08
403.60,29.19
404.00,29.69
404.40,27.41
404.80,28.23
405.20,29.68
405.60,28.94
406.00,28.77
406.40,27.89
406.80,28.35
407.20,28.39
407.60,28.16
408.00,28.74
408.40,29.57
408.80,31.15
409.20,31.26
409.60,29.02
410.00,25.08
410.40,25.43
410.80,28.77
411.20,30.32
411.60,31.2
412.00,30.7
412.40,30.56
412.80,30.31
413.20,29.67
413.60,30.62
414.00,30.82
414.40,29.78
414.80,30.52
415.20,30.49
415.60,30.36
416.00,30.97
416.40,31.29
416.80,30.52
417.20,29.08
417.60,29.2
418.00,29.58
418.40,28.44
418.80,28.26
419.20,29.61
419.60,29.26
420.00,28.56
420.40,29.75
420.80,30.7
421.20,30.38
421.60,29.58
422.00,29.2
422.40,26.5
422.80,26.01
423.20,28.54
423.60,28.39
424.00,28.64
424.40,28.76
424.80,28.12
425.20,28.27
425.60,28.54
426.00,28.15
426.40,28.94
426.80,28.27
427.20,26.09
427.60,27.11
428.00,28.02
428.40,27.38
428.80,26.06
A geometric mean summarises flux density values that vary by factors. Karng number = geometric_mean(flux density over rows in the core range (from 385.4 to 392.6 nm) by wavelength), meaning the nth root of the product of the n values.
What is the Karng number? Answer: 23.5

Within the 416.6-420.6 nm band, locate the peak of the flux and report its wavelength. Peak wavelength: 416.80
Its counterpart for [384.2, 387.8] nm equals 385.20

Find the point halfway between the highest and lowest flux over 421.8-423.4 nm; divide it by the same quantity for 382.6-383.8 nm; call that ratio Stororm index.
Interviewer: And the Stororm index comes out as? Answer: 1.8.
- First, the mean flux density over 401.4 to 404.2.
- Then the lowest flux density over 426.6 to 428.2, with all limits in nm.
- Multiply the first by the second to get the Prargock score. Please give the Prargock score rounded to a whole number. 767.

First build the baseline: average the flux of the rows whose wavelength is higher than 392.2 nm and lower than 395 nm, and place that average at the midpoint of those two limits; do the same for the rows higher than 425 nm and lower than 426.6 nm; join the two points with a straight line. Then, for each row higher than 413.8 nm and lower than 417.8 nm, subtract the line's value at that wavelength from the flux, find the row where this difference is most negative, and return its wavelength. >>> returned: 417.60 nm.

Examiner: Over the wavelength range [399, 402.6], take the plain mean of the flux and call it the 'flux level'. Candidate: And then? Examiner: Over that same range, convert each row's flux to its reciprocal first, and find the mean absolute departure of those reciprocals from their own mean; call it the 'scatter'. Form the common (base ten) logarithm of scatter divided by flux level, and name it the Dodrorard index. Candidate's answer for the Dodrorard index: -4.76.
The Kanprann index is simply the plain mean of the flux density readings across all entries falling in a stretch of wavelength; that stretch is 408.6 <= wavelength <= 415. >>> 29.7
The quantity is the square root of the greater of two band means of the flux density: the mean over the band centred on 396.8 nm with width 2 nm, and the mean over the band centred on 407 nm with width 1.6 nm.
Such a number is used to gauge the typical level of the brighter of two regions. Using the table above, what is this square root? 5.31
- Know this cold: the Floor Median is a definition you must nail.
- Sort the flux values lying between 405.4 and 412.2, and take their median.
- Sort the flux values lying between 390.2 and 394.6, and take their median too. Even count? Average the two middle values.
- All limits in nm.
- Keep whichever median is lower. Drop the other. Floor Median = 20.5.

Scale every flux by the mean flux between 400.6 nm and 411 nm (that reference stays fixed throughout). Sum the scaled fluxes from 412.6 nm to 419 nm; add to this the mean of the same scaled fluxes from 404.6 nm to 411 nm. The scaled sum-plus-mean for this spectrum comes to 17.7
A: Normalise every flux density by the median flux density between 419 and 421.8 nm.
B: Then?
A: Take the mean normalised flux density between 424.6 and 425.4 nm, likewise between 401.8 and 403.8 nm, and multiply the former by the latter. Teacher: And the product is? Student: 0.94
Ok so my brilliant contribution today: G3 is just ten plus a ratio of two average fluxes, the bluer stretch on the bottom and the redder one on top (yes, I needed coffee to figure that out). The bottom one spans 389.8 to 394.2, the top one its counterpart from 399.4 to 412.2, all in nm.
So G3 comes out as 11.5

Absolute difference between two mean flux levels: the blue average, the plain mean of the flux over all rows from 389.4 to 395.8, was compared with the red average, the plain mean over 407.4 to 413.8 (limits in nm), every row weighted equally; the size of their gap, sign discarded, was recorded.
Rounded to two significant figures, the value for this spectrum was 8.8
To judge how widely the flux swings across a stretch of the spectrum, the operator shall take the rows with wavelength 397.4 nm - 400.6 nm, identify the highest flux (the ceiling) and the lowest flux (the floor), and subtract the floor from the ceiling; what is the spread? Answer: 8.4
